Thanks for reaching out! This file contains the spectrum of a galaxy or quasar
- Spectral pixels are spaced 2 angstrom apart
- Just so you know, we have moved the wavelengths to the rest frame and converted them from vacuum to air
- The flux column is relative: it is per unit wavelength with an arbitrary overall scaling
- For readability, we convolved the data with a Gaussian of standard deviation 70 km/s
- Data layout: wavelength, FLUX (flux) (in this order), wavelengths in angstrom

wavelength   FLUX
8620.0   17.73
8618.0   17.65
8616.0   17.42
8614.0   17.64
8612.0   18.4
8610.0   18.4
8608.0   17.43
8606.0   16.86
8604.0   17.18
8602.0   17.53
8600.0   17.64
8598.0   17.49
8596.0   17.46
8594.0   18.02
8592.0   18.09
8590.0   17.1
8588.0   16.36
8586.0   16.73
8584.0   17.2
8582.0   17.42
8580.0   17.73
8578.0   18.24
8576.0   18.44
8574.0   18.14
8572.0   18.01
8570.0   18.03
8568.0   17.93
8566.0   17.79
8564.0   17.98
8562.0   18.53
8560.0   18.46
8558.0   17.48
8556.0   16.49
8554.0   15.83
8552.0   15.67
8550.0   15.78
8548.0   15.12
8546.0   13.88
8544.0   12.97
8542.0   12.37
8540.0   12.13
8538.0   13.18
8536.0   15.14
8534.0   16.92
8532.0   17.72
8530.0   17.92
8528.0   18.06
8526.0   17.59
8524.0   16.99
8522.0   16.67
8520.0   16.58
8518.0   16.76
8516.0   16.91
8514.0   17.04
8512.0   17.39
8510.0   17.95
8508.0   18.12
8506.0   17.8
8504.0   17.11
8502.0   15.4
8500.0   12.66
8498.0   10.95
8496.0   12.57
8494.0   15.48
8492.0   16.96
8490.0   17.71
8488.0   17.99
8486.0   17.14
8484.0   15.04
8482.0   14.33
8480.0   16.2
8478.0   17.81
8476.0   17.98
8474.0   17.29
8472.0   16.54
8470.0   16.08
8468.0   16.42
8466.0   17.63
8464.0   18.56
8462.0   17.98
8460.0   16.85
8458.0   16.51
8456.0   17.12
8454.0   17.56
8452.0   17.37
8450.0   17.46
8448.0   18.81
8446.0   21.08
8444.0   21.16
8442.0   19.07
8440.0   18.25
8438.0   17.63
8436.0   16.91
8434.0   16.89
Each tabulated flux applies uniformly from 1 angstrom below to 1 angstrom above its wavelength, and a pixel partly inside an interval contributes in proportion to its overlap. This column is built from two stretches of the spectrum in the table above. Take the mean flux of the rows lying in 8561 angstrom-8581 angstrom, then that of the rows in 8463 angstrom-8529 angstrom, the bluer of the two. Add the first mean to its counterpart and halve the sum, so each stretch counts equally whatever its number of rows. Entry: 17.3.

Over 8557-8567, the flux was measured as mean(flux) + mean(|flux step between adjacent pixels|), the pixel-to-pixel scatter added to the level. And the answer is 18.50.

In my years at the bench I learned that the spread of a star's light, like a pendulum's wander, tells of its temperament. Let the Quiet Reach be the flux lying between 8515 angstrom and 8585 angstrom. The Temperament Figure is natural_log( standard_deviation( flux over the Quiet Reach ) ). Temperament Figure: 0.6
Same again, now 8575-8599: -0.5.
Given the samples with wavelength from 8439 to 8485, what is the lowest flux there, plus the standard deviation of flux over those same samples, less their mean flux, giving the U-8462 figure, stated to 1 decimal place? -1.6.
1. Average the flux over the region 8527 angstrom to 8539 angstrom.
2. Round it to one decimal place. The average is 16.5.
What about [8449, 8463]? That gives 17.3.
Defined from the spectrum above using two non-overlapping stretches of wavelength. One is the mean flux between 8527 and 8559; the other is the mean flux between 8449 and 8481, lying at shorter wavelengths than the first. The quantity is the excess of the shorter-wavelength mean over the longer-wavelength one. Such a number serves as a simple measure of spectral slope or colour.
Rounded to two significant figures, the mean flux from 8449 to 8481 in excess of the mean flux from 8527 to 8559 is 1.8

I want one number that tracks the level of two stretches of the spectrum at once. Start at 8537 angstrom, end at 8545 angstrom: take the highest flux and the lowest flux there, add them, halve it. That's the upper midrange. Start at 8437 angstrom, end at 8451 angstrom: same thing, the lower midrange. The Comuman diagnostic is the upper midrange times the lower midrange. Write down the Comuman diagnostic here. 244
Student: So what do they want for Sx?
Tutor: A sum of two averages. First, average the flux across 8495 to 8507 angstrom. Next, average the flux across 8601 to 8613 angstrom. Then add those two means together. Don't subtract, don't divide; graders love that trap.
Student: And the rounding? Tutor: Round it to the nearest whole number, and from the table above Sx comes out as 32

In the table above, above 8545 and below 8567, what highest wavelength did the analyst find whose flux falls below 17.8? 8566.0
